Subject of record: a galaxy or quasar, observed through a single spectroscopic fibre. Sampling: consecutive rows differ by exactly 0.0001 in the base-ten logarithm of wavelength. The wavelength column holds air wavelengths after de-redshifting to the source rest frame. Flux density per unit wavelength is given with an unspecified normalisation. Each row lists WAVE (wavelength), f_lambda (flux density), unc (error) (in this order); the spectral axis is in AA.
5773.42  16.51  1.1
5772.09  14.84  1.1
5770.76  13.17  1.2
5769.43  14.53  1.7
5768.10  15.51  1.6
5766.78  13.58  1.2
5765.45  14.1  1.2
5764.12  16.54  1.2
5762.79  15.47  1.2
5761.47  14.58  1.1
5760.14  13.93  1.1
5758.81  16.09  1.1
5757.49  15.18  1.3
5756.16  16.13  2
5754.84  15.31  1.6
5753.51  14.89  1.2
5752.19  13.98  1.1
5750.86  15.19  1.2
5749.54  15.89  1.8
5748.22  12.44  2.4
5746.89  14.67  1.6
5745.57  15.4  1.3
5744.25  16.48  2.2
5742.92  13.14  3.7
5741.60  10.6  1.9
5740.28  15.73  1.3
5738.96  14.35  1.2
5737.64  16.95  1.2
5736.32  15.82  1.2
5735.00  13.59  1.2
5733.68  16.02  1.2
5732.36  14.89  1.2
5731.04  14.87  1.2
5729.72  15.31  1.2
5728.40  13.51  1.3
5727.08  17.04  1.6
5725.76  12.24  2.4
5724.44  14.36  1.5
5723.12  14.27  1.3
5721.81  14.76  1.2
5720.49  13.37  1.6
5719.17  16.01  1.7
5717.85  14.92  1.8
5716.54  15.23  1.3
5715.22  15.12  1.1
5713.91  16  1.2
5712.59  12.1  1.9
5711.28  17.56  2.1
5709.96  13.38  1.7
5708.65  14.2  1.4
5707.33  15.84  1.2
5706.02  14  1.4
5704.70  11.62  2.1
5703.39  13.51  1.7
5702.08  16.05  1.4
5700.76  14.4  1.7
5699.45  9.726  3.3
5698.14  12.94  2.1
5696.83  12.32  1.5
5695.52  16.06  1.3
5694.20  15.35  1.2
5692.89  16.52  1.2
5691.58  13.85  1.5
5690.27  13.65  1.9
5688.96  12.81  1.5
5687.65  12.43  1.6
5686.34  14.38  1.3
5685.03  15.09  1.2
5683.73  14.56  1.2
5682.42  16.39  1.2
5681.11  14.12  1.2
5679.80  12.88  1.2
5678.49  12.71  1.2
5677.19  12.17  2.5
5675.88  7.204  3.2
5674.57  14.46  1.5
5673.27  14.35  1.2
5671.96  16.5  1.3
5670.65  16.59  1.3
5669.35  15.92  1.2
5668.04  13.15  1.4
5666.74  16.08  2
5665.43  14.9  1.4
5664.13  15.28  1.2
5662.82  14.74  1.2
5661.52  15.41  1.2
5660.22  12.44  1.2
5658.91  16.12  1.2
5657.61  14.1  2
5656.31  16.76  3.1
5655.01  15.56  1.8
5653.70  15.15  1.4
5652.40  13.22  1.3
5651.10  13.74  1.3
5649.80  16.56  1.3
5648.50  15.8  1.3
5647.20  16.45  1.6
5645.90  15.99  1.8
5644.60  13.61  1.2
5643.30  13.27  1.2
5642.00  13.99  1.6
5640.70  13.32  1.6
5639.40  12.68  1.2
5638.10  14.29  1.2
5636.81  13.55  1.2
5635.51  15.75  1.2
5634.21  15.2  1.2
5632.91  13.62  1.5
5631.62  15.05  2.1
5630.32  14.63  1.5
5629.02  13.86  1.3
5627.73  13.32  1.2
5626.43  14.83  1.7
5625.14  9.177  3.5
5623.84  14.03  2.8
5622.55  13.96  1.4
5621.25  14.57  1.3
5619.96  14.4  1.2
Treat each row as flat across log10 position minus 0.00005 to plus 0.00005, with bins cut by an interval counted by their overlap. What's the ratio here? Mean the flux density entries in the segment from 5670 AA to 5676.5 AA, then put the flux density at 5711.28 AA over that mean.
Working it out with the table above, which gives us 1.27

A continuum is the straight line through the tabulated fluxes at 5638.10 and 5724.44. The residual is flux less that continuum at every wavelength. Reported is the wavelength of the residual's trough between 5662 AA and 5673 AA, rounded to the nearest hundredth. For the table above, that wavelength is 5668.04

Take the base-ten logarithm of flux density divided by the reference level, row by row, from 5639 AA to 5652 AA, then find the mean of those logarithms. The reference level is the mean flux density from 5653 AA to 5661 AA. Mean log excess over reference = -0.016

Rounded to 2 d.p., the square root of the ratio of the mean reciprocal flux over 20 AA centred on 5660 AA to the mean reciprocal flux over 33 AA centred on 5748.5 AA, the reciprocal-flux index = 1.00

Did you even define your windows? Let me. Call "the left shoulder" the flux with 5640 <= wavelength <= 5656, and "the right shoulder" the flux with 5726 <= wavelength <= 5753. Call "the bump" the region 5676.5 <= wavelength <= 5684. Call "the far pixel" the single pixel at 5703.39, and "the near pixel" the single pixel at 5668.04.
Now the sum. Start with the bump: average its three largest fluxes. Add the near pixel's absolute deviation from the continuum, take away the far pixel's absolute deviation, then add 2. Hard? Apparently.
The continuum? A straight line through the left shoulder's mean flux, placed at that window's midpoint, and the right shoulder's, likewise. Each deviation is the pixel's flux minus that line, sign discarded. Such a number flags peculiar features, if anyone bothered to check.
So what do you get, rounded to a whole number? 17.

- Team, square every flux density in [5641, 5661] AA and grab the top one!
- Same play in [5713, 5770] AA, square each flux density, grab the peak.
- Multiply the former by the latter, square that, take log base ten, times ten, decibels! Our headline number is 98.2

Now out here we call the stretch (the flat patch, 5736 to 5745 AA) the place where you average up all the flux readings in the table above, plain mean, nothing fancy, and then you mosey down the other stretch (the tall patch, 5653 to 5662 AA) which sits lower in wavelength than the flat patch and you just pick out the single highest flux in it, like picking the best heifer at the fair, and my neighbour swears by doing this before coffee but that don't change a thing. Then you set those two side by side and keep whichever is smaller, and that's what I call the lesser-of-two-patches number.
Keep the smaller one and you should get 14.7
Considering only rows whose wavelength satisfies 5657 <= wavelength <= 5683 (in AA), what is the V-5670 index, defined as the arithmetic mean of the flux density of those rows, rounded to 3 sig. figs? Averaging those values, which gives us 14.3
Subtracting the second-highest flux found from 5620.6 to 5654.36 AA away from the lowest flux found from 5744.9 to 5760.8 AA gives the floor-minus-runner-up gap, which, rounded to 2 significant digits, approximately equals -4.0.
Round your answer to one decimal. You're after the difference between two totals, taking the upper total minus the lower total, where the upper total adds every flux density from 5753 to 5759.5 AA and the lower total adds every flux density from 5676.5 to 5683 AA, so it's 9.3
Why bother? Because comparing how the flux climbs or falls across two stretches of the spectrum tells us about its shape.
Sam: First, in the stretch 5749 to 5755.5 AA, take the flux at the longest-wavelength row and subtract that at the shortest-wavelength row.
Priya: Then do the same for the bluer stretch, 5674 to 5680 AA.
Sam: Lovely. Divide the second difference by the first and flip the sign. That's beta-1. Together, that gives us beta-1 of -3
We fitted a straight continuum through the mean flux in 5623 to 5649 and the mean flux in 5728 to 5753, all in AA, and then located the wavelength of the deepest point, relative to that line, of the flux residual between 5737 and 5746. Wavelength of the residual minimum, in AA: 5741.60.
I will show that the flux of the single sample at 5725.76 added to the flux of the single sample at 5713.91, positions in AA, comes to 28.2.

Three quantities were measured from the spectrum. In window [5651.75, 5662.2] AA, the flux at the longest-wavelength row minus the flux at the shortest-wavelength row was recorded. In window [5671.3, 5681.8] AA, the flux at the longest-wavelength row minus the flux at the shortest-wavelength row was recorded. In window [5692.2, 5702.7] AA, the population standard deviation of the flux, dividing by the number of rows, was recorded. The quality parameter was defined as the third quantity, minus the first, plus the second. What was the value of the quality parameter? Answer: -2.4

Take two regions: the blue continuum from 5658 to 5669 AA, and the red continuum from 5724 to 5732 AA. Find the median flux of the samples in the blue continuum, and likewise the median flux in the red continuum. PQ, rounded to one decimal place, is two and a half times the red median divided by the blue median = 2.4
